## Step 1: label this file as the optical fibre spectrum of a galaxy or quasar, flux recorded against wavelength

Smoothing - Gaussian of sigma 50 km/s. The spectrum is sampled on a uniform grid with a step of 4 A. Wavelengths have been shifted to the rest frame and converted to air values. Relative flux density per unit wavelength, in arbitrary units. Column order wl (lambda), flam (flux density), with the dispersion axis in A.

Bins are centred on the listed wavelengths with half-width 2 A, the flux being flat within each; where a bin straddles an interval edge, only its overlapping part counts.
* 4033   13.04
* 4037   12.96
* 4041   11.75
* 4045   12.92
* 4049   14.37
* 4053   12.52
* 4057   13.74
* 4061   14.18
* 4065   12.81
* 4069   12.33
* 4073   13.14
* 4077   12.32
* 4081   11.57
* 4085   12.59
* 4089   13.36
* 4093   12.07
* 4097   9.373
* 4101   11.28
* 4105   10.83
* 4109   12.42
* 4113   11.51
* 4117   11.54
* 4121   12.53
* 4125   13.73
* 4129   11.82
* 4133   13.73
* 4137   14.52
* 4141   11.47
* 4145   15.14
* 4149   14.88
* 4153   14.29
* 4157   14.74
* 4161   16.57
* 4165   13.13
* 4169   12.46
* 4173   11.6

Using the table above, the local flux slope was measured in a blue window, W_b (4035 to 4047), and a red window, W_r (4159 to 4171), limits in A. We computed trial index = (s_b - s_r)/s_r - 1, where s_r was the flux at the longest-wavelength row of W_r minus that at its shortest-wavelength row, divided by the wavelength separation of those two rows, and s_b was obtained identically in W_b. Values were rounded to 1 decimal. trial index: -2.0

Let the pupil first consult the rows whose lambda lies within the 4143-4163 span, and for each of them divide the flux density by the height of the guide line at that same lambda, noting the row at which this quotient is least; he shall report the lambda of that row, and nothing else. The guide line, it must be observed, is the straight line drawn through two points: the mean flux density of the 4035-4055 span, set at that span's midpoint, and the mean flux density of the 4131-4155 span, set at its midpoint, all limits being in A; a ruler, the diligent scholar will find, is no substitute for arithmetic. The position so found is 4153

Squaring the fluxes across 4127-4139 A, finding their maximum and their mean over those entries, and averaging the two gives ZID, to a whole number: 195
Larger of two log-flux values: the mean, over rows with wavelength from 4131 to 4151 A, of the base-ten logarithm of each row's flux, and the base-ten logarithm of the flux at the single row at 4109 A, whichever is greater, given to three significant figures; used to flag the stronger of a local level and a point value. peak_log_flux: 1.14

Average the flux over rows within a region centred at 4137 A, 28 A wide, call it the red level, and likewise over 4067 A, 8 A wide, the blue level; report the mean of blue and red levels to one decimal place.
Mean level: 13.1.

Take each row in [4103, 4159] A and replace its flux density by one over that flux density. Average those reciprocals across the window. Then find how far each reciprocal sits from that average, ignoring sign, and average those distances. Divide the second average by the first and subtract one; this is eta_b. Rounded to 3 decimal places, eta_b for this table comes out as -0.896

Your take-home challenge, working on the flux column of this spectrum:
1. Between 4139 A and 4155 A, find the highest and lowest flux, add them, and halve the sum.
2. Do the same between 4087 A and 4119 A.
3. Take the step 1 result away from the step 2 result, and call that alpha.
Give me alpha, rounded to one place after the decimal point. -1.9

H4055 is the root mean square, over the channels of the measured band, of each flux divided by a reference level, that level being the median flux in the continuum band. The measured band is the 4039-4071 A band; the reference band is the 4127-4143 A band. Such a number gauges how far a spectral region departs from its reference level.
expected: 1.03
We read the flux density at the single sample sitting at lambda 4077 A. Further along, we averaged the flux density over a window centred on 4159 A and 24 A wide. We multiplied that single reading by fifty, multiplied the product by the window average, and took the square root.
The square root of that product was 94.0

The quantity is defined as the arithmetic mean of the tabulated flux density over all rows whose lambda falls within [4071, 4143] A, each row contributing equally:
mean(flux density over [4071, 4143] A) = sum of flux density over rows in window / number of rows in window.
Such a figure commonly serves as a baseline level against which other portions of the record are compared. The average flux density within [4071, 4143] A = 12.2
